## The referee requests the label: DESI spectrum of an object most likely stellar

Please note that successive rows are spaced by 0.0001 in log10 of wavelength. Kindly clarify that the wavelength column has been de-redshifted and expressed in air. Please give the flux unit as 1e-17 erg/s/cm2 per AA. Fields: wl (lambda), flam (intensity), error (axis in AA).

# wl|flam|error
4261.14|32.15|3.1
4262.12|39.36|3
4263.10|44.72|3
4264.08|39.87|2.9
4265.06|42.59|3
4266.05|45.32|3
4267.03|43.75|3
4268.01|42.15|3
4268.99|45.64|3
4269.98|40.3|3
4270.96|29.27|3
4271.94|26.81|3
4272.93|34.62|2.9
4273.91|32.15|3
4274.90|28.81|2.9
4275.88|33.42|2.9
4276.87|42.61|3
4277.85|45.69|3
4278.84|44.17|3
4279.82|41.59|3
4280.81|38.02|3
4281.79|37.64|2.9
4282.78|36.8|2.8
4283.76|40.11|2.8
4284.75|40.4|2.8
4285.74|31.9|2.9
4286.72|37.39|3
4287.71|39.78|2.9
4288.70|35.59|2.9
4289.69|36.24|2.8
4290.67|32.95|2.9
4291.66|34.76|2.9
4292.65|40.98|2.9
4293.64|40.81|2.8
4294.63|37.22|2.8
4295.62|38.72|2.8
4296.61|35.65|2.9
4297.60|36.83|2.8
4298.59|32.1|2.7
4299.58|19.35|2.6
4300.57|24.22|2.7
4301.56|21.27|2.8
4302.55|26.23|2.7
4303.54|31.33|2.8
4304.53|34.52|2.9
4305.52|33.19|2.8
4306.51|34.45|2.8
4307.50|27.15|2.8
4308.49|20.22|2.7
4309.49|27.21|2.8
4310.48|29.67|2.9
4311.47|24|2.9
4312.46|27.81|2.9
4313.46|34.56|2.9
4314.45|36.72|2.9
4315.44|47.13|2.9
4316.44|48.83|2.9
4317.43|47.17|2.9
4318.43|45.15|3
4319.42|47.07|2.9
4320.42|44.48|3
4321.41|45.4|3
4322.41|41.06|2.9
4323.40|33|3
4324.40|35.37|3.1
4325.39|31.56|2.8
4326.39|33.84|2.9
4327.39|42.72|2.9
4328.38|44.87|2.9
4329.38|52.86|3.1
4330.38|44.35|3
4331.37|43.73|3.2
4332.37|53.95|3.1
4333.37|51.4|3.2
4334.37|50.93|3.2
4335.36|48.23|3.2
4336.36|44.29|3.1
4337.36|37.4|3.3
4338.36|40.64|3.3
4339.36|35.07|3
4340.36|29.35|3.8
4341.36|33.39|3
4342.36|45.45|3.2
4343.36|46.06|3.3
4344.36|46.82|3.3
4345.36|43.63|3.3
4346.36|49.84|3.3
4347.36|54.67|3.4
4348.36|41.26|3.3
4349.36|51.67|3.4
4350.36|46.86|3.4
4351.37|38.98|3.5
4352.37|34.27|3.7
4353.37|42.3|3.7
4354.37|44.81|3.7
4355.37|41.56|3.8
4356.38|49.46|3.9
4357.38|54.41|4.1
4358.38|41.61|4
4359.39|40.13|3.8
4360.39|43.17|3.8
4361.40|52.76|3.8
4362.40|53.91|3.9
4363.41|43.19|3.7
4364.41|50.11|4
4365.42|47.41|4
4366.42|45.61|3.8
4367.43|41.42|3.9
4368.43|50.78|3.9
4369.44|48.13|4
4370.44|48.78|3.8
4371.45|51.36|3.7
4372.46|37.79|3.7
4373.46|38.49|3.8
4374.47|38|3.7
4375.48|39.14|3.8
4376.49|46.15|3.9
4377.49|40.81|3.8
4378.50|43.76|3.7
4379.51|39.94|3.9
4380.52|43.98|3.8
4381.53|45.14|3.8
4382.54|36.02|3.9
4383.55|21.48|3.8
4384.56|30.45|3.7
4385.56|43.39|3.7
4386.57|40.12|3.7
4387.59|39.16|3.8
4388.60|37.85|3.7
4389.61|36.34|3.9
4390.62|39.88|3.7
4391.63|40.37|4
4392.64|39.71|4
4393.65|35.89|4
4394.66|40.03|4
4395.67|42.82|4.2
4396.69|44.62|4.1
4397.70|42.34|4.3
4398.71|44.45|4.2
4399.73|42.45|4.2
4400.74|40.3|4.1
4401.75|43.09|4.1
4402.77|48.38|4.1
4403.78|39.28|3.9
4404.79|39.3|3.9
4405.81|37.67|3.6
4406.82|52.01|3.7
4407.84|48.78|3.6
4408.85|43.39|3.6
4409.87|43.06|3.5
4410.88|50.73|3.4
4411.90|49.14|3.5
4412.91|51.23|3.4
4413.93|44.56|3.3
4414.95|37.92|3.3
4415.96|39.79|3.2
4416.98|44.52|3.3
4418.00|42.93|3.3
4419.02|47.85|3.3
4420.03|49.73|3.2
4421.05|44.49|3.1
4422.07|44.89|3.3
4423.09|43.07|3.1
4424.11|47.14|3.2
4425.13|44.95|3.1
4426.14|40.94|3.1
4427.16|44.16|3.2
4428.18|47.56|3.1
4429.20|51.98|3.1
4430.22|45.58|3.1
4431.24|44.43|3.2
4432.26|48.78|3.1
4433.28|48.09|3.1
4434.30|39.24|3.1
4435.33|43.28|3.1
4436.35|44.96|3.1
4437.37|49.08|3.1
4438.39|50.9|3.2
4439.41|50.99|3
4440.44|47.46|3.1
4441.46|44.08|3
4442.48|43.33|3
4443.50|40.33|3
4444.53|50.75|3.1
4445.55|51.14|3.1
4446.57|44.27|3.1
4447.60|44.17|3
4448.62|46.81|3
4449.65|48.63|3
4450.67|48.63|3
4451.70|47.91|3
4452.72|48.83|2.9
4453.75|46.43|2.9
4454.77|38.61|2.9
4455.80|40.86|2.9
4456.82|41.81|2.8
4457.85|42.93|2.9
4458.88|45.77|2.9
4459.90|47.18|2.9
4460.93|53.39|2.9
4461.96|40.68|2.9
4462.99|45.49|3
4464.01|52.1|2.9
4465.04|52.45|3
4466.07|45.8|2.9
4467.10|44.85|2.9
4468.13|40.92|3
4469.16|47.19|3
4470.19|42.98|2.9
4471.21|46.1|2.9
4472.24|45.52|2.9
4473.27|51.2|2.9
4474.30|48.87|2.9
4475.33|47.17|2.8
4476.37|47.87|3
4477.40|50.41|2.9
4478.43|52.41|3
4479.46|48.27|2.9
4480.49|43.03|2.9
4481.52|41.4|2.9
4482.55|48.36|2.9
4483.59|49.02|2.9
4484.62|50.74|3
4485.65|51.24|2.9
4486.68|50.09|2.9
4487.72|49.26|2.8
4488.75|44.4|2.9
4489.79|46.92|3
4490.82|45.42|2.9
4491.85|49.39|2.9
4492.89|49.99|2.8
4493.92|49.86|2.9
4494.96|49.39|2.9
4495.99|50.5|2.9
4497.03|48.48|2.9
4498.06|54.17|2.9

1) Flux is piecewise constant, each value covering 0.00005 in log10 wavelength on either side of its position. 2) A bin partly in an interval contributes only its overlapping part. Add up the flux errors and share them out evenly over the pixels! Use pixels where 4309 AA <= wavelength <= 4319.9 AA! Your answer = 2.90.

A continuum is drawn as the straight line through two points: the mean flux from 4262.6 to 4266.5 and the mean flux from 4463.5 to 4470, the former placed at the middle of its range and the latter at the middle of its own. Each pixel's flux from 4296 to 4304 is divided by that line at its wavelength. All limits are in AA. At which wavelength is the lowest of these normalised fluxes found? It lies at 4299.58 AA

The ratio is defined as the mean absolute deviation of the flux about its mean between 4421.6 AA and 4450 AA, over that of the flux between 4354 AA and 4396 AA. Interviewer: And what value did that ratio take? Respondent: 0.61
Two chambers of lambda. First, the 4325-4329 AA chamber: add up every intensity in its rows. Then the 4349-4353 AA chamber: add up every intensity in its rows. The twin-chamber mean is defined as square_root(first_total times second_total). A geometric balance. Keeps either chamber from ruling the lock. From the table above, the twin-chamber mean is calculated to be 162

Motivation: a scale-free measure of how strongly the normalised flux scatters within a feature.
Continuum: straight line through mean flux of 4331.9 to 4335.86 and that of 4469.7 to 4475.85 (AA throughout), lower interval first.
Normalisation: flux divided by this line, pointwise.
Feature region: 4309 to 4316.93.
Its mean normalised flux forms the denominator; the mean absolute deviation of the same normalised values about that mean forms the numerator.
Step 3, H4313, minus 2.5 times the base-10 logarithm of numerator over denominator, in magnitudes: 1.7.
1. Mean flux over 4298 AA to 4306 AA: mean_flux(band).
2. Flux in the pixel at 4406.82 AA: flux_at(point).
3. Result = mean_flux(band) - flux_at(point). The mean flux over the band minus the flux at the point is -24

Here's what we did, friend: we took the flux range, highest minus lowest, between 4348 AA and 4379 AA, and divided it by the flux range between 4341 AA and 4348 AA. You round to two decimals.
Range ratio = 0.95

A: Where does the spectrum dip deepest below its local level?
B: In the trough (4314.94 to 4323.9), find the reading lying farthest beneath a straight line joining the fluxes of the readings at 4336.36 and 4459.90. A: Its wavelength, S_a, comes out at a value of 4323.40 AA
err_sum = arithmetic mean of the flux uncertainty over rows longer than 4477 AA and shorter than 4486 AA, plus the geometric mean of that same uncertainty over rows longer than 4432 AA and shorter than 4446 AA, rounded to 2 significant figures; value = 6.0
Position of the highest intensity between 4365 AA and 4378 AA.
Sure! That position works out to 4371.45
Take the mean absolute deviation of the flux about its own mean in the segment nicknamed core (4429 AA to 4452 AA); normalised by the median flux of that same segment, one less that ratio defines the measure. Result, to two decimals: 0.94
